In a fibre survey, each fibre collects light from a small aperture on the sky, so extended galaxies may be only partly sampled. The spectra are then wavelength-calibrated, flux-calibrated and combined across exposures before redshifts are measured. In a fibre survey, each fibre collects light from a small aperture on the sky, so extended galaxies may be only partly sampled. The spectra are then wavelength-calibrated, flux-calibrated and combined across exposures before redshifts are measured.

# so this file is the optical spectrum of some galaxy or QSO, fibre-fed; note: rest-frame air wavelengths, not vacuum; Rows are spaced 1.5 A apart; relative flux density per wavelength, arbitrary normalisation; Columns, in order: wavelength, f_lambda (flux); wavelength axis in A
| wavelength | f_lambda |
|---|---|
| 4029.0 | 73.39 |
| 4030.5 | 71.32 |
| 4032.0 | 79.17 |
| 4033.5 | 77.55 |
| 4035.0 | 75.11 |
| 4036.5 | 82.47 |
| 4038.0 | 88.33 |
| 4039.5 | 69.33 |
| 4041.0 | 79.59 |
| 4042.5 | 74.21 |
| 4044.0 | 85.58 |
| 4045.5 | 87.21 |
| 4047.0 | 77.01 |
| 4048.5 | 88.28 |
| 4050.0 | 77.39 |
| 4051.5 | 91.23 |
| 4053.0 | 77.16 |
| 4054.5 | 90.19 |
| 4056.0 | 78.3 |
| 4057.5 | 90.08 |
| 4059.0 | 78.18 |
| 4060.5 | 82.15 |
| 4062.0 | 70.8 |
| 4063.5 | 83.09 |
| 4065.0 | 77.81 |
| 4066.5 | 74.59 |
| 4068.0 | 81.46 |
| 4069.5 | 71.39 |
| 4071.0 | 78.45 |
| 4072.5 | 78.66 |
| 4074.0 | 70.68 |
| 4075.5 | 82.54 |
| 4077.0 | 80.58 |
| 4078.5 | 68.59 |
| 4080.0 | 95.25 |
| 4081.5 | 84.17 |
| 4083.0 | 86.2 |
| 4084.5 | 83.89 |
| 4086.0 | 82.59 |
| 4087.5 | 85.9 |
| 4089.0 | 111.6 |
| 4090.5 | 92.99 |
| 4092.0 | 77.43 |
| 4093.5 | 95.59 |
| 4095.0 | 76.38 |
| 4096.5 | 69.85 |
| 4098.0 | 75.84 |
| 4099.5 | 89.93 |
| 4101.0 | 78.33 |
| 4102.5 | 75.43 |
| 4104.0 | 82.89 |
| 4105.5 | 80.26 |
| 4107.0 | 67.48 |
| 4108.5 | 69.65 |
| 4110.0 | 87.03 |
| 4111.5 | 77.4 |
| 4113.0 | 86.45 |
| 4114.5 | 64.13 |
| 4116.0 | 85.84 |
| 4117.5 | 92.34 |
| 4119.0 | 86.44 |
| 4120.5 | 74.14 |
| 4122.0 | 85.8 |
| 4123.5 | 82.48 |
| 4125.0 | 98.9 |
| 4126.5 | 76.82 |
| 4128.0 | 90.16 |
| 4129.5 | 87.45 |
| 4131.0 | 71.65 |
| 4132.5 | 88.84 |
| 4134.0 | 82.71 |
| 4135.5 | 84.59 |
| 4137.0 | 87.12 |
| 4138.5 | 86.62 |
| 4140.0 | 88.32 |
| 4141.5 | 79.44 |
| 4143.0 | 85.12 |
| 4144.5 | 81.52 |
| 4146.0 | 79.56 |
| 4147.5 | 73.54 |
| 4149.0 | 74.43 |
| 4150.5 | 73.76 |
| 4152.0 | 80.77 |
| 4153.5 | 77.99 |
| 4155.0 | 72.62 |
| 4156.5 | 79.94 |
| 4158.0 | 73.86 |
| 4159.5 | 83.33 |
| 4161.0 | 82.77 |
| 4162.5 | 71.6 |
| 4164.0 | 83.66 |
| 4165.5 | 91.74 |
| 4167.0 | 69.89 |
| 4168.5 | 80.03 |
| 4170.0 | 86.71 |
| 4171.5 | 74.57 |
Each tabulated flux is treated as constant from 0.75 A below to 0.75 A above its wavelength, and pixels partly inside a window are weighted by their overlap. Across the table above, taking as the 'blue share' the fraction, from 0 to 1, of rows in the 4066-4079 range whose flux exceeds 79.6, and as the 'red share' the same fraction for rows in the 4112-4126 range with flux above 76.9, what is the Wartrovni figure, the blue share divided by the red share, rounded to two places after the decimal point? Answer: 0.43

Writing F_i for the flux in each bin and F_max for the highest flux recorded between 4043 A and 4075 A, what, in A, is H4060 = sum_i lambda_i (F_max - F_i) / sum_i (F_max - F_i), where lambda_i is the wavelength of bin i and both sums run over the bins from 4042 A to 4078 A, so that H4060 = 4061.7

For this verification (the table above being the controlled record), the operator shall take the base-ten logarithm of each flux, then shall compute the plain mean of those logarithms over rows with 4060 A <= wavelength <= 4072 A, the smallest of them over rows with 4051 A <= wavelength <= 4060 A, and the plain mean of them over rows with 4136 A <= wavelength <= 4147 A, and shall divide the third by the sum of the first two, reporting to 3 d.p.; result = 0.509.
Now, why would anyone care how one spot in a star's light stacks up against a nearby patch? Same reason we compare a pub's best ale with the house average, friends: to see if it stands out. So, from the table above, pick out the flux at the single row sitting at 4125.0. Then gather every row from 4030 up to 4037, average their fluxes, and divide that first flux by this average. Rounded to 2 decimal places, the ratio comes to 1.28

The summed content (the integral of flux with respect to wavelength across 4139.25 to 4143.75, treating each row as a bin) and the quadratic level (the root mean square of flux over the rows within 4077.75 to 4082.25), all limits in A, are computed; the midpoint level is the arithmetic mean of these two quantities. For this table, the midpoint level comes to 231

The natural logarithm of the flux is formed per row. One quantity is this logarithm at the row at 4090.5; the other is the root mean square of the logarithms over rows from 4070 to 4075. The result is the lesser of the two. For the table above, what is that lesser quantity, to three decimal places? 4.329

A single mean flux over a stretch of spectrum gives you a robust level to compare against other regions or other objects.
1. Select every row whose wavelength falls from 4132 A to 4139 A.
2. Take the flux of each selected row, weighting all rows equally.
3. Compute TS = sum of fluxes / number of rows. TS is 86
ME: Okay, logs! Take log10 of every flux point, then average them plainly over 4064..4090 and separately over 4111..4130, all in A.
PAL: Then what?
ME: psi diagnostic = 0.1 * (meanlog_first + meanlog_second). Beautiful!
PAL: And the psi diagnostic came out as 0.3832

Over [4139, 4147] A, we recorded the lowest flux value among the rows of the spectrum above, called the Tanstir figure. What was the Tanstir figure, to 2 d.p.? 79.44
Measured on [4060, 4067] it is 70.80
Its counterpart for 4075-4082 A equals 68.59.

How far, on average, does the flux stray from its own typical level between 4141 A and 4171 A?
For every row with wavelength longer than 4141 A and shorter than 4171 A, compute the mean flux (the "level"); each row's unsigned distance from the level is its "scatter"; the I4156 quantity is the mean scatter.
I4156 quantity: 4.5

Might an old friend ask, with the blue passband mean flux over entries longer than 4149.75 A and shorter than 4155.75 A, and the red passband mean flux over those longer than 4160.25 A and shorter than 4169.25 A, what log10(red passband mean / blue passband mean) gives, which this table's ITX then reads 0.02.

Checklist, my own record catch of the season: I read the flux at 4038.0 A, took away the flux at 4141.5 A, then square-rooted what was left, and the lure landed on 3.0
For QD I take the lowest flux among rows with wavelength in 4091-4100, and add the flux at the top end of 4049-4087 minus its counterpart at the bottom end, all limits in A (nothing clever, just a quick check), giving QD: 75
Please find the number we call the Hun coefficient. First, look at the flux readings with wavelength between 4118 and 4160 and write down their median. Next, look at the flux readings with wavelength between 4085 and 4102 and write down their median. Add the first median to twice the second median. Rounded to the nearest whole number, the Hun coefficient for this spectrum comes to 247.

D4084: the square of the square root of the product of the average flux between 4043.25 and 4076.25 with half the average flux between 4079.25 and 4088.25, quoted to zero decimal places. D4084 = 3477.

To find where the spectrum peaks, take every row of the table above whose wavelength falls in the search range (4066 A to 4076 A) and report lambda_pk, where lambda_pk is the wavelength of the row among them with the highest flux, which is 4075.5 A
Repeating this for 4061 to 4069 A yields 4063.5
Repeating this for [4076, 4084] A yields 4080.0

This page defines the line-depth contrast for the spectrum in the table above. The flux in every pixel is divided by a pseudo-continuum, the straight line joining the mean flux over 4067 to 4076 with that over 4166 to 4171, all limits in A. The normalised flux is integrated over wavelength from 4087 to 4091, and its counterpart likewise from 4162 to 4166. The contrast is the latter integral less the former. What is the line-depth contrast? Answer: -0.9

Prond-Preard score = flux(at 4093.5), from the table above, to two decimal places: 95.59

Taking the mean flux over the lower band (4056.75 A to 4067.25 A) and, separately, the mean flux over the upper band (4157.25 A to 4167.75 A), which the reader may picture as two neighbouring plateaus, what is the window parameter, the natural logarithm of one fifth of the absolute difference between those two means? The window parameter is -5.5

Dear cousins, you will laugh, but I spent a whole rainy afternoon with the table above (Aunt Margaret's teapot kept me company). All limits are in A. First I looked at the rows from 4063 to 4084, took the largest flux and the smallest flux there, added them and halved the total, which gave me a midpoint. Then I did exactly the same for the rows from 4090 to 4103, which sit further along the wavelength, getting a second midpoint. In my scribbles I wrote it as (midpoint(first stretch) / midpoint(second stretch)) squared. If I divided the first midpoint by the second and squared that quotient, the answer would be 0.98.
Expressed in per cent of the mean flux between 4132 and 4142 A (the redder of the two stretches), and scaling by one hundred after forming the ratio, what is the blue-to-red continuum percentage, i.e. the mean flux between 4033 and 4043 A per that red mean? 91.5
